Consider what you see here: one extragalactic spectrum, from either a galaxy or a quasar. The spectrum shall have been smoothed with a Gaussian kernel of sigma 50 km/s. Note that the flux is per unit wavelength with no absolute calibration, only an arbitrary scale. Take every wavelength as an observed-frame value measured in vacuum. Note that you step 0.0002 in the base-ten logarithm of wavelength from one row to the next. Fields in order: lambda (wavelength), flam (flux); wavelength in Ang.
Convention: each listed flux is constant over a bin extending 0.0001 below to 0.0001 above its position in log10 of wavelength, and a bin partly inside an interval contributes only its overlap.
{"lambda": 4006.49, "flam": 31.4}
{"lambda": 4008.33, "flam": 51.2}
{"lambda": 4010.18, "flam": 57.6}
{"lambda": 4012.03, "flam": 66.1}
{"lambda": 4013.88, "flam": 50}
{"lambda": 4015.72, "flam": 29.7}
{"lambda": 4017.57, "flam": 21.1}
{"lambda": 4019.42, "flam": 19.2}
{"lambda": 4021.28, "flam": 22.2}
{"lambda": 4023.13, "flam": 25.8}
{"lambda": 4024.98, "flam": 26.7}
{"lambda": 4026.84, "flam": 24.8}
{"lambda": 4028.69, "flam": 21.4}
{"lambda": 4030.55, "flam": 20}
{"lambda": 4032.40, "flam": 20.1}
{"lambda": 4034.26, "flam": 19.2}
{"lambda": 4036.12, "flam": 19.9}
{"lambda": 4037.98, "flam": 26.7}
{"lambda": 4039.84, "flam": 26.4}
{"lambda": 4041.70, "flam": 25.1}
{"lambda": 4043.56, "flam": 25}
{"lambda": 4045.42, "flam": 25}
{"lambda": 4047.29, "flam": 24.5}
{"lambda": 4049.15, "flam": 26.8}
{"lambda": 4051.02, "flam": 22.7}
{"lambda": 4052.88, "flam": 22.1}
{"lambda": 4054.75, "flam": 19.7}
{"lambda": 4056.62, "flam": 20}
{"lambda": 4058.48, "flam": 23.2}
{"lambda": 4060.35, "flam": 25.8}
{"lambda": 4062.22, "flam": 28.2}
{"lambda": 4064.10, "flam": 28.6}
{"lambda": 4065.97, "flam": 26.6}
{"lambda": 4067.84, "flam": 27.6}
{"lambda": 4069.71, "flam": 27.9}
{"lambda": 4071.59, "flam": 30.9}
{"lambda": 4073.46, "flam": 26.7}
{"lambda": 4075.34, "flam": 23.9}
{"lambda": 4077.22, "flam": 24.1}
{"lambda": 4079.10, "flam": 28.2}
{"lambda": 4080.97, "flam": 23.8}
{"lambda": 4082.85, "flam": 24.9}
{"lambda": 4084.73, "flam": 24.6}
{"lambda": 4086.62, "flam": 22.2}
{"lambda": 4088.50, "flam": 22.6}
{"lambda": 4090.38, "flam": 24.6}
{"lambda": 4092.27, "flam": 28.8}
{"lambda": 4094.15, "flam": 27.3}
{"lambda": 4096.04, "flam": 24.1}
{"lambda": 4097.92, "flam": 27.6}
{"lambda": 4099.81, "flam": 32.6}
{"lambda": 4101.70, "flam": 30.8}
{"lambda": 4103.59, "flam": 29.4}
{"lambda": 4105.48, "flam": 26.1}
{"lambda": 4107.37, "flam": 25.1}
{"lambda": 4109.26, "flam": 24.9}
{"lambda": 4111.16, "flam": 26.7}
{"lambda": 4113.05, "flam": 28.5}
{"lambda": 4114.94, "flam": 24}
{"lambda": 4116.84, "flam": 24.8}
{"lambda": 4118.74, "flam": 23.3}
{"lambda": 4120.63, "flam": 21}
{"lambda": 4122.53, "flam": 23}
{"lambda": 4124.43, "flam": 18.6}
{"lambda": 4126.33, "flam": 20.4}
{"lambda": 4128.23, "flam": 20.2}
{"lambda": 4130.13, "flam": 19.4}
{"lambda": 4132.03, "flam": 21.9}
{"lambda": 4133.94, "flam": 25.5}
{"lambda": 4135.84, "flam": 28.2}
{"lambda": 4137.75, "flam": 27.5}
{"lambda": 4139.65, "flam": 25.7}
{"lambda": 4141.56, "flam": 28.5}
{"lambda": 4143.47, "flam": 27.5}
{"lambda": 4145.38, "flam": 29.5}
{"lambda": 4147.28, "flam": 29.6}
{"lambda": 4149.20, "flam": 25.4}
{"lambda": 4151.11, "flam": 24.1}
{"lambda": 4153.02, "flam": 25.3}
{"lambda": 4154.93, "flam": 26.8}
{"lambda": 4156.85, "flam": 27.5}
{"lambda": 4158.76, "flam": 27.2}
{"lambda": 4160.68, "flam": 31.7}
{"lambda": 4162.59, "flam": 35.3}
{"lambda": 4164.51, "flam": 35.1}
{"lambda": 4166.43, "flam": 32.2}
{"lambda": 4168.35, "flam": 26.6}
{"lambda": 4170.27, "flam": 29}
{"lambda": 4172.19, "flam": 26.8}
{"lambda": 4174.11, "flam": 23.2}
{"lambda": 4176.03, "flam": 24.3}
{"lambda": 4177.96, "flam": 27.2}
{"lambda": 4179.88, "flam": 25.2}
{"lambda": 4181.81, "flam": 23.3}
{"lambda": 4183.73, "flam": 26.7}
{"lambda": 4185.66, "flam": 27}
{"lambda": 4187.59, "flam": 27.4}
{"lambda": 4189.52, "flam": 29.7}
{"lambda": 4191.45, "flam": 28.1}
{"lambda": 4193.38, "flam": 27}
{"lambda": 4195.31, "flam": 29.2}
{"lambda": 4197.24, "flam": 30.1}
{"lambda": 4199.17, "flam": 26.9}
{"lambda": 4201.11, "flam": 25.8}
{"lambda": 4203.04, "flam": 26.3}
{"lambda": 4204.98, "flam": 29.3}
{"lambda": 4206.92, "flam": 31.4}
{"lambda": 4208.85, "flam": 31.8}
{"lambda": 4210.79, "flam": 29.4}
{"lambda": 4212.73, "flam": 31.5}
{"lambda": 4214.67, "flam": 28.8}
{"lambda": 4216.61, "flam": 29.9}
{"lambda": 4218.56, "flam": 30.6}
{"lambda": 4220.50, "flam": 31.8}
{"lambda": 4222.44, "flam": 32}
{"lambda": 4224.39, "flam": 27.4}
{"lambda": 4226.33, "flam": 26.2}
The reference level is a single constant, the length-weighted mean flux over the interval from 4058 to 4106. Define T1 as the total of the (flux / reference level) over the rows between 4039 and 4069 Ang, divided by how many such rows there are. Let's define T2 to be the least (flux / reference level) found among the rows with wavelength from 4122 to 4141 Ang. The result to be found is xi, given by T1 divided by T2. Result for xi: 1.34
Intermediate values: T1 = 0.93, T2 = 0.70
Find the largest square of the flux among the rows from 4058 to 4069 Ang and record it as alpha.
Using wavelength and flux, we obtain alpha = 818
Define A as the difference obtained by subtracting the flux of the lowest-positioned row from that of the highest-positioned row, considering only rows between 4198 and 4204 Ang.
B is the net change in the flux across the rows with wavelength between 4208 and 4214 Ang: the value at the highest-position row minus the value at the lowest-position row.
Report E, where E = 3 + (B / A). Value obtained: 3.5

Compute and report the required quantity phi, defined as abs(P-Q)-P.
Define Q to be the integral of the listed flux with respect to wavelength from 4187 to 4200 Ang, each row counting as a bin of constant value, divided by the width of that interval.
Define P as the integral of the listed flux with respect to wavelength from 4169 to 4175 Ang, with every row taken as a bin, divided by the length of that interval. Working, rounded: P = 26.4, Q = 28.4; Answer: -24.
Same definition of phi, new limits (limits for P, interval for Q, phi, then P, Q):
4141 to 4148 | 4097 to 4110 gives -28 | 28.8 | 28.1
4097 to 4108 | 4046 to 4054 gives -24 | 28.7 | 24.0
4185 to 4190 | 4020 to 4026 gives -25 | 27.9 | 24.5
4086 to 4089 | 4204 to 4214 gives -14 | 22.4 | 30.6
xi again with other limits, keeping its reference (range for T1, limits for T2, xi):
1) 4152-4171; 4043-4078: 1.51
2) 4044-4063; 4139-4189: 1.03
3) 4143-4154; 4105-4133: 1.45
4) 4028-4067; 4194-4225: 0.92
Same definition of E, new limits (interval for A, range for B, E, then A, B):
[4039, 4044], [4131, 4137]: -1.5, -1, 6.3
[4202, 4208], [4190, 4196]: 3.2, 5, 1.1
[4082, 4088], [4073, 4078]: 4.0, -3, -2.6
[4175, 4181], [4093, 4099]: 3.3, 1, 0.3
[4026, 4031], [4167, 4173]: 3.0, -5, 0.2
